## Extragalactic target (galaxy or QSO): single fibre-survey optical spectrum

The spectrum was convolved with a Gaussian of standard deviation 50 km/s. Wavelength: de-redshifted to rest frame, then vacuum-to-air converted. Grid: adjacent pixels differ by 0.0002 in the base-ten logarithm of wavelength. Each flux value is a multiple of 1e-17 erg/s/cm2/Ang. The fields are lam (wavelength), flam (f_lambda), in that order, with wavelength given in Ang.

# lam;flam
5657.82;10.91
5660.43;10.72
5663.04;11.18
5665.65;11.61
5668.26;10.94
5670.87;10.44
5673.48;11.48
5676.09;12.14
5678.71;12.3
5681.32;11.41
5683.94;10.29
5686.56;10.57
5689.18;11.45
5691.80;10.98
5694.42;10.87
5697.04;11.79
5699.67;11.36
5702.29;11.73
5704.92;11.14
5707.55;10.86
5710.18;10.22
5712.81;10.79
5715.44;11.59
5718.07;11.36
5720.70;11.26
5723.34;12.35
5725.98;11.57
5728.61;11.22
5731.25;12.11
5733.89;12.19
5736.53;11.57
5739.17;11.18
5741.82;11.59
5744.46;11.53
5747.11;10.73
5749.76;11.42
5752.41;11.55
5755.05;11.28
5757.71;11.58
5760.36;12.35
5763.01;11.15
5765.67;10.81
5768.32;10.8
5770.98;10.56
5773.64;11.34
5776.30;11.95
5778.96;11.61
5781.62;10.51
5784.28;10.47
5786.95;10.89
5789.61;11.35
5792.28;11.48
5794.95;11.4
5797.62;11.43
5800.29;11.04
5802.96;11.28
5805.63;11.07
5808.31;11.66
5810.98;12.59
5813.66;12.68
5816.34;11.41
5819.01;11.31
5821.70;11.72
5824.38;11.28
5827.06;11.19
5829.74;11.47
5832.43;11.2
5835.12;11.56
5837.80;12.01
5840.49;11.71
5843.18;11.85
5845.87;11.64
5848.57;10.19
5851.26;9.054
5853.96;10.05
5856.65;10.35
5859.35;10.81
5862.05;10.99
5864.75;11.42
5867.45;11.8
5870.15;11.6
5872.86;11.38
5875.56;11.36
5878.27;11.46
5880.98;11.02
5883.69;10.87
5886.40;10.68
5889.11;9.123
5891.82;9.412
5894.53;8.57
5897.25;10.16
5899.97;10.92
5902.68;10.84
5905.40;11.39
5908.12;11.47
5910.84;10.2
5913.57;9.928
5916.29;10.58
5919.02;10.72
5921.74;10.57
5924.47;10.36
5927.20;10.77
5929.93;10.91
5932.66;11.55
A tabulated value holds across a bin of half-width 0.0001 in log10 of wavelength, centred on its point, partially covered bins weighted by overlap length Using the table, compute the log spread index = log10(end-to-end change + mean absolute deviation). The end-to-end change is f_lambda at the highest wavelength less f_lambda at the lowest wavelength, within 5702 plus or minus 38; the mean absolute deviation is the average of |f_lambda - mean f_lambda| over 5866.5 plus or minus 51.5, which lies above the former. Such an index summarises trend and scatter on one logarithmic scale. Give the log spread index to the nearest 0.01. -0.63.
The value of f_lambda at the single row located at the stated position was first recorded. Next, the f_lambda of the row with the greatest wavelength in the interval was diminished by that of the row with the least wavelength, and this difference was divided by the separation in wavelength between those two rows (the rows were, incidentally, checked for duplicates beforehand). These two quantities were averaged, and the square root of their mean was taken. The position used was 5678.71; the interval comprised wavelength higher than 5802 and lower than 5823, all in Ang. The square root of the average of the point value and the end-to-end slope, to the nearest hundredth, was 2.48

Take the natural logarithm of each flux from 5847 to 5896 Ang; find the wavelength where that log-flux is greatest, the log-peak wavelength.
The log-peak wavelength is 5867.45 Ang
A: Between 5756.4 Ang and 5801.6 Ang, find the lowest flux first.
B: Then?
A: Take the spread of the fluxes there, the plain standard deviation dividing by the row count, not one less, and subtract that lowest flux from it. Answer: -10.0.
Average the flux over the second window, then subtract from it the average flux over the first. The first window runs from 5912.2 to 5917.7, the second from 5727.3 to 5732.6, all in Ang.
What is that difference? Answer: 1.4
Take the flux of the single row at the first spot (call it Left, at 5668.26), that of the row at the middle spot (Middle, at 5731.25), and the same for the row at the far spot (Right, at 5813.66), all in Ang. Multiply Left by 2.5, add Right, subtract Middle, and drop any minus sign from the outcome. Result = 27.9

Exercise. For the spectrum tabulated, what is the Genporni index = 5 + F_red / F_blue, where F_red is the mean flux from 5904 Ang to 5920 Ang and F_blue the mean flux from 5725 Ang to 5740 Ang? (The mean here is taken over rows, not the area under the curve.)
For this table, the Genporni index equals 5.92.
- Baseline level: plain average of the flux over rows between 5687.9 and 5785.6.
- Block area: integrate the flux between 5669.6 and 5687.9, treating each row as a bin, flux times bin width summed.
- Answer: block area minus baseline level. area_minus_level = 194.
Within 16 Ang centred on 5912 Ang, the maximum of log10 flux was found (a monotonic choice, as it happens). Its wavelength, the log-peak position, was 5908.12 Ang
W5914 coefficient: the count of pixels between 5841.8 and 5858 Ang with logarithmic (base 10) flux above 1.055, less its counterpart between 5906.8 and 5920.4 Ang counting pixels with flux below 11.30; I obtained -2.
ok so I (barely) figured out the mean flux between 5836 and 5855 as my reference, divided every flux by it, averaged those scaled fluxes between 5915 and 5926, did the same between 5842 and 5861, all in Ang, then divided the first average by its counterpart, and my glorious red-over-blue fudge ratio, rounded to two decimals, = 1.00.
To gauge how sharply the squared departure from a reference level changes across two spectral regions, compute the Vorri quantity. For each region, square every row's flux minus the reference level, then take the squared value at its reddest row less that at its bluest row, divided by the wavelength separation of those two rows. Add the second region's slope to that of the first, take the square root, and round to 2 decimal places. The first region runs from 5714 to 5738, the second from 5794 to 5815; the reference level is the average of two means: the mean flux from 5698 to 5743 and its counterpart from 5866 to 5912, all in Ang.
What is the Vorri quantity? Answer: 0.36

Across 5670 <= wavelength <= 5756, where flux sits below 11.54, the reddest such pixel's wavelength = 5755.05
